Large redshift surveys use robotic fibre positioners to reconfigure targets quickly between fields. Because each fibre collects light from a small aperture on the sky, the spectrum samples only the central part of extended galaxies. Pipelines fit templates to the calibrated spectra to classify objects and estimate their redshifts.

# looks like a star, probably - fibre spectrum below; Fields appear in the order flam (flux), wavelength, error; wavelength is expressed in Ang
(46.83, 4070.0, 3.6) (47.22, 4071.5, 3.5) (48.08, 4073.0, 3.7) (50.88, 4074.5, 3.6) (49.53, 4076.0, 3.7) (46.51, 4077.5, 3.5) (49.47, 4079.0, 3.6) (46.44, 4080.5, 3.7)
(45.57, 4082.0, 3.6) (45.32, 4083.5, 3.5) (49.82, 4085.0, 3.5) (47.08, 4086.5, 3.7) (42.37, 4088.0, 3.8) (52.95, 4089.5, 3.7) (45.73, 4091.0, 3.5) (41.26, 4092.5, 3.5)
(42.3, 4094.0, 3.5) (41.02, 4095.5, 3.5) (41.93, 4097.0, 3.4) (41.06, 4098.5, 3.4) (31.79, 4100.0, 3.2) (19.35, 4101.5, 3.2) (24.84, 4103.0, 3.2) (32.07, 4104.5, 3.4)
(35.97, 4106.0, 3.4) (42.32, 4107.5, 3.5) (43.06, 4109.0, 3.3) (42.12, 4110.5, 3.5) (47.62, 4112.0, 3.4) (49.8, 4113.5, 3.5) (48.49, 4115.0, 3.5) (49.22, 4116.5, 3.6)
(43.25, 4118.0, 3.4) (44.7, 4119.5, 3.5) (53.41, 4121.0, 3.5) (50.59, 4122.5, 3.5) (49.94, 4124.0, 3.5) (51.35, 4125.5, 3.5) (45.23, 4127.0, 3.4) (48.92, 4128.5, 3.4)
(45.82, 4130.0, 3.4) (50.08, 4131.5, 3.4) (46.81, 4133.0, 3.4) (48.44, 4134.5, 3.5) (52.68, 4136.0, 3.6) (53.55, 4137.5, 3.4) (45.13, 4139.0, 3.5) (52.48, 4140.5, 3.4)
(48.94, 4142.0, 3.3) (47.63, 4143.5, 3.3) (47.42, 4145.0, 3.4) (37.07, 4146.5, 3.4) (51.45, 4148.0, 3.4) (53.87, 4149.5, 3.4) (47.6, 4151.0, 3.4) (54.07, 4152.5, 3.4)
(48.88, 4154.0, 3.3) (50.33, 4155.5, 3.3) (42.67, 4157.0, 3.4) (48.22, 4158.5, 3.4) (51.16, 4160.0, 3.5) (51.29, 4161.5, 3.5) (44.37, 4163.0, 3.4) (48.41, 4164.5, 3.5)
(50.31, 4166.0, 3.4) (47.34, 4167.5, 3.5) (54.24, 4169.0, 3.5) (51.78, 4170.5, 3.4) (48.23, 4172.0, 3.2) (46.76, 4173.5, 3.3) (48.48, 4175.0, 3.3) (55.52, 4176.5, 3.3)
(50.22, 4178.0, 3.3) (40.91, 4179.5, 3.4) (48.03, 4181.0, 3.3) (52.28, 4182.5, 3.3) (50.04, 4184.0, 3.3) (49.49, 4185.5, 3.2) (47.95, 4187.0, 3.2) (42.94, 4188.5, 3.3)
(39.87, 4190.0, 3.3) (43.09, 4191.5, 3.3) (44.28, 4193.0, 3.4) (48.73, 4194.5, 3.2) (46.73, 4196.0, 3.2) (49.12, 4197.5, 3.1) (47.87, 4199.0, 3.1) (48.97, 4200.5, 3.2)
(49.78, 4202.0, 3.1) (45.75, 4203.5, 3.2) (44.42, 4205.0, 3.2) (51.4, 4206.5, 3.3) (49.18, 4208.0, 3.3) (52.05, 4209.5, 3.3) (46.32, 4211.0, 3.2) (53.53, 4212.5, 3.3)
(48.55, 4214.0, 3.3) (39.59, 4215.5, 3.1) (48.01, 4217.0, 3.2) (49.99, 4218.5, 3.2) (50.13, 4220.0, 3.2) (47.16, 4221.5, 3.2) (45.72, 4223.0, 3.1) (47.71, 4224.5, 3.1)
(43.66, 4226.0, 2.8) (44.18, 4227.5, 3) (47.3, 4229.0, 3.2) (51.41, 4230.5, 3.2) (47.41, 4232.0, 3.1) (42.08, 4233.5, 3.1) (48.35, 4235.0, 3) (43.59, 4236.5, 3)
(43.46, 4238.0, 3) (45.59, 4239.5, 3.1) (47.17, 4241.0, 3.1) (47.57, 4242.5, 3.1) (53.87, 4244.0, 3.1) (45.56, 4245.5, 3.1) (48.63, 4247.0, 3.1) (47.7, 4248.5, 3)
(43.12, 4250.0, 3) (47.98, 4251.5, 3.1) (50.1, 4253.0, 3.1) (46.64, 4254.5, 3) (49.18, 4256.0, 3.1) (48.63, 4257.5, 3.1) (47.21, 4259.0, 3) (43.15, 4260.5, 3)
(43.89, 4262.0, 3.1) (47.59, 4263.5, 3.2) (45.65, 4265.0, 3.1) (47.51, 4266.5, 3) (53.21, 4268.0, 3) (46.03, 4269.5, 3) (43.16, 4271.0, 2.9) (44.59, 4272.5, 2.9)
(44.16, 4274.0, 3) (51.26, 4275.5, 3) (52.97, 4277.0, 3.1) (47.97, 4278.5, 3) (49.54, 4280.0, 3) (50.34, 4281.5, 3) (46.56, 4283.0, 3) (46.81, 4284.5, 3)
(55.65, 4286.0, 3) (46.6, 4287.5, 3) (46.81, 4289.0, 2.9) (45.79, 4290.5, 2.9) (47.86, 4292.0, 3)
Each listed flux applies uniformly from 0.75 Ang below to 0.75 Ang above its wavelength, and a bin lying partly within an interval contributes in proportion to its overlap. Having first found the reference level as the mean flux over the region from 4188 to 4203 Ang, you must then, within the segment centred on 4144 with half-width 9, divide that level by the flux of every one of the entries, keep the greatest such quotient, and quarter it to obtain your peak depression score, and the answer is 0.311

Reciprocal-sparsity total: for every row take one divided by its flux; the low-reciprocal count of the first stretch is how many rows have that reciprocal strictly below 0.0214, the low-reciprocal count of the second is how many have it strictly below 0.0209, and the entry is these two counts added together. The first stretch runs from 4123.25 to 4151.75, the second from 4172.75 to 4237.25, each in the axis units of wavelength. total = 38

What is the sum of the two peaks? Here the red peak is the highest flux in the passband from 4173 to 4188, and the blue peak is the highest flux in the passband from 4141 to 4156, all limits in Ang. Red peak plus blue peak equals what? 110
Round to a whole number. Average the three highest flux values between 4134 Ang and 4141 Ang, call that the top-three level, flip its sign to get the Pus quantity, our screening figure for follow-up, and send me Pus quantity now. -53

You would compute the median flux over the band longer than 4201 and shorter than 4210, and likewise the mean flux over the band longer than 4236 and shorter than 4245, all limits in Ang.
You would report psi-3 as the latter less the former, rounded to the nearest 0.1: -2.6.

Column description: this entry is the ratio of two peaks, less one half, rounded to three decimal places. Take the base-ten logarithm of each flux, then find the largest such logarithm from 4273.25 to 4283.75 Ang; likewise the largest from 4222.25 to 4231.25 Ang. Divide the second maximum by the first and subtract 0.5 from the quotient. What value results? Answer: 0.492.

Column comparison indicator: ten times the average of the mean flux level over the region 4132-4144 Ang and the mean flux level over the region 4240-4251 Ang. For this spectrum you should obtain 486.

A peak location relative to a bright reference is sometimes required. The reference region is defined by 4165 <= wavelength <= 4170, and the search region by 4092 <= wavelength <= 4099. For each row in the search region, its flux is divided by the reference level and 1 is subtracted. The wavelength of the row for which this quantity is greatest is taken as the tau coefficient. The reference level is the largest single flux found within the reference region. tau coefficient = 4094.0 Ang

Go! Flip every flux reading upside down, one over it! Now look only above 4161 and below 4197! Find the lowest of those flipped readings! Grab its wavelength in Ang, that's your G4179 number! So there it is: 4176.5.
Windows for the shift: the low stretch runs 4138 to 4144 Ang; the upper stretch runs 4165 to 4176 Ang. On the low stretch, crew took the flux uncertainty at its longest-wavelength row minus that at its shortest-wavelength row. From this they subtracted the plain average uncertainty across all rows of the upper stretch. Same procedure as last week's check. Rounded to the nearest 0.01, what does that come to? -3.57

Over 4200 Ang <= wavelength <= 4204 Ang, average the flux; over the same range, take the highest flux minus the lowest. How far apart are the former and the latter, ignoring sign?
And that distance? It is 44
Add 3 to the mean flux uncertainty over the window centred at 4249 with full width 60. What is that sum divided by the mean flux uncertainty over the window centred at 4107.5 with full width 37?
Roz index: 1.76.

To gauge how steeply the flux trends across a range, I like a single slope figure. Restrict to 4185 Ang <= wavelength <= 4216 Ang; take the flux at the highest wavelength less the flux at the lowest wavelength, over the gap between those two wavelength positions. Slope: -0.33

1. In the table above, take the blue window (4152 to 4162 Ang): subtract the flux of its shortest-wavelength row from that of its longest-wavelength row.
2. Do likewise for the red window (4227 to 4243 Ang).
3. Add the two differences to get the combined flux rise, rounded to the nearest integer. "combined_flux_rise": 1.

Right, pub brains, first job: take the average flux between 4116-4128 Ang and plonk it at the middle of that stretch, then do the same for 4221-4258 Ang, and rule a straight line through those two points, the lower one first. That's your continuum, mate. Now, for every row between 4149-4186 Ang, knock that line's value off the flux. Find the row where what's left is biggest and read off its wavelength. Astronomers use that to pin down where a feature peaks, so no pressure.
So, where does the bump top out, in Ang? 4176.5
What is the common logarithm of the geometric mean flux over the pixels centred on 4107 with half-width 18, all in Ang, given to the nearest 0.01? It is 1.62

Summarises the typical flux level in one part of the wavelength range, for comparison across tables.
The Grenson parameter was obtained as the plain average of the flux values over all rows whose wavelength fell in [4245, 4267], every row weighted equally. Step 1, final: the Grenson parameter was 46.8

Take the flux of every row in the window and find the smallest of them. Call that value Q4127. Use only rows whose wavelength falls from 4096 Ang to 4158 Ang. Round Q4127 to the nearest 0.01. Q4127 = 19.35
